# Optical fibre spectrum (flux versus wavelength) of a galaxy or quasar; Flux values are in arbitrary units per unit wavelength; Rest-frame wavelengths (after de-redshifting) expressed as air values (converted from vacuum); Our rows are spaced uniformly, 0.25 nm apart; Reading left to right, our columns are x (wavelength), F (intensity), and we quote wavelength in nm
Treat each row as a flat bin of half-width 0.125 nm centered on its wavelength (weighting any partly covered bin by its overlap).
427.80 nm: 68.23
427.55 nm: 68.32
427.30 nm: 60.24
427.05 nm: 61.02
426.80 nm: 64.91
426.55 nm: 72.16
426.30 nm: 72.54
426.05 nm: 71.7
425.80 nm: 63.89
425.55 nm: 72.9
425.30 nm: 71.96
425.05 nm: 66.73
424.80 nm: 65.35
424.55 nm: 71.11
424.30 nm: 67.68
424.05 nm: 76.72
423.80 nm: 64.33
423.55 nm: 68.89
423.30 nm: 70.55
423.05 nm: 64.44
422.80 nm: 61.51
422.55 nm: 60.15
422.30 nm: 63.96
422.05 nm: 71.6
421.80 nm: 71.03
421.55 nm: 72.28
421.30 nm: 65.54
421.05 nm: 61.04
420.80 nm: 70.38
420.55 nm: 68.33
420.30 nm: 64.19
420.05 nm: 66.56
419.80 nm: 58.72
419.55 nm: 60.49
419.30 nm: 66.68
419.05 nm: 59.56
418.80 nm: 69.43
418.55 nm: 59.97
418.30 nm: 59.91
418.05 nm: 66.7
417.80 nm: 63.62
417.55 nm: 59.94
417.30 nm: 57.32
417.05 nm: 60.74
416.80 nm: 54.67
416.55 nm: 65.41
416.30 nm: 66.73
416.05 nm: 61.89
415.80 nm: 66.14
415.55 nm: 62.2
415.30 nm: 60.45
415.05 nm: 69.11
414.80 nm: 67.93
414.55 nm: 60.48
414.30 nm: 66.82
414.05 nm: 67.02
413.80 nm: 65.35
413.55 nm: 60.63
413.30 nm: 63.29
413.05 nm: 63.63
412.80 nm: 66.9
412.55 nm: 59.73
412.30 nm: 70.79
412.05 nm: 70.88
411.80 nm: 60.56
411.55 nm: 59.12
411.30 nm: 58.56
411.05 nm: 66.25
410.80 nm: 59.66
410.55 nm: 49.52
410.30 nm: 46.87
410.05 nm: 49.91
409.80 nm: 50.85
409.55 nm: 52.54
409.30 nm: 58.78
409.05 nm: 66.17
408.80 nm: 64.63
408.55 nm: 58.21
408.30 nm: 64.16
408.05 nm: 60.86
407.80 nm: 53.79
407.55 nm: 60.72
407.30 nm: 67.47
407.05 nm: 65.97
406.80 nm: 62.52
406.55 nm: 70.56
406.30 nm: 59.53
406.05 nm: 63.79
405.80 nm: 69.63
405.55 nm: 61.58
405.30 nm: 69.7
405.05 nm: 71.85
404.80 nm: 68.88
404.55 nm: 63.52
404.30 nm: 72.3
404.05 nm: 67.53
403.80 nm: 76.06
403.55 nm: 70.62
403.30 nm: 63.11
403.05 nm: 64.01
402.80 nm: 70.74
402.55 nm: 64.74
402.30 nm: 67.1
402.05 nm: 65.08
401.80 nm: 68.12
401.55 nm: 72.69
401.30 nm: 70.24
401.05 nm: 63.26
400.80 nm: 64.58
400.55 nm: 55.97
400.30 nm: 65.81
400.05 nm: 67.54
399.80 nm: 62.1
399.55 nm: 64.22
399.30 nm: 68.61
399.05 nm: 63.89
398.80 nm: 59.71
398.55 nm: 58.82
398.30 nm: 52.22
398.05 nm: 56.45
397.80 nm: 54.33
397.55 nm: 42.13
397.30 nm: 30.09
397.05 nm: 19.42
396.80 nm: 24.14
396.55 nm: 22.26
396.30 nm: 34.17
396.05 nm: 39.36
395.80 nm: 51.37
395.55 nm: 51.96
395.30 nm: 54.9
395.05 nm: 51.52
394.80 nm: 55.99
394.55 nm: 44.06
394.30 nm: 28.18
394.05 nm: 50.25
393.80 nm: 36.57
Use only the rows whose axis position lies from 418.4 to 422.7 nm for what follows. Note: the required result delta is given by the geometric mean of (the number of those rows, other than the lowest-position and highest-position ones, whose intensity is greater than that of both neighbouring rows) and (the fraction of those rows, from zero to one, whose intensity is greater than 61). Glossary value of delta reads 2.1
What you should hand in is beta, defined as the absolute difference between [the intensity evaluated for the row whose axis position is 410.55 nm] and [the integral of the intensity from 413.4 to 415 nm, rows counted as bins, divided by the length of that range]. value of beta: 15.4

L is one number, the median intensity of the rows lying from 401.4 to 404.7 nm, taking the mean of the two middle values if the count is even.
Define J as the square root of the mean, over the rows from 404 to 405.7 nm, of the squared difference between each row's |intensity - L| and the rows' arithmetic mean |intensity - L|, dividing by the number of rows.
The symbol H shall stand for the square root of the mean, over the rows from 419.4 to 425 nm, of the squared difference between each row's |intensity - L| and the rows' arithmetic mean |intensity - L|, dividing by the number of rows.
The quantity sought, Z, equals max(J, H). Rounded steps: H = 2.5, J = 2.0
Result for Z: 2.5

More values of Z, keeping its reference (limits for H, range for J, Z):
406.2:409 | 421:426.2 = 3.7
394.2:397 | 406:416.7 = 12.1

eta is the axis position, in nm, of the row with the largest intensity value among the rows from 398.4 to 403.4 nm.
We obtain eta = 401.55 nm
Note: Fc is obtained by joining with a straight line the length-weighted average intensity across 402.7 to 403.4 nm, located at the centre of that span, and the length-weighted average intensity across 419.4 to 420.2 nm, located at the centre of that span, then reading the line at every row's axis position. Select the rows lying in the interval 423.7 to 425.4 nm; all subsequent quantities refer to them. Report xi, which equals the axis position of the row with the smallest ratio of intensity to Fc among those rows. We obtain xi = 423.80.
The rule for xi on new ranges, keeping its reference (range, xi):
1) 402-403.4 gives 403.30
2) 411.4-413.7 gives 411.55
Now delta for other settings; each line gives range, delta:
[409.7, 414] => 1.1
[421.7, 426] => 2.2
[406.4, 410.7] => 1.1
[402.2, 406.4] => 2.2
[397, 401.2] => 1.4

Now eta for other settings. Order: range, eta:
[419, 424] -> 421.55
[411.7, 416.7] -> 412.05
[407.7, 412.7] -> 412.05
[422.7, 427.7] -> 424.05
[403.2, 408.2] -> 403.80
